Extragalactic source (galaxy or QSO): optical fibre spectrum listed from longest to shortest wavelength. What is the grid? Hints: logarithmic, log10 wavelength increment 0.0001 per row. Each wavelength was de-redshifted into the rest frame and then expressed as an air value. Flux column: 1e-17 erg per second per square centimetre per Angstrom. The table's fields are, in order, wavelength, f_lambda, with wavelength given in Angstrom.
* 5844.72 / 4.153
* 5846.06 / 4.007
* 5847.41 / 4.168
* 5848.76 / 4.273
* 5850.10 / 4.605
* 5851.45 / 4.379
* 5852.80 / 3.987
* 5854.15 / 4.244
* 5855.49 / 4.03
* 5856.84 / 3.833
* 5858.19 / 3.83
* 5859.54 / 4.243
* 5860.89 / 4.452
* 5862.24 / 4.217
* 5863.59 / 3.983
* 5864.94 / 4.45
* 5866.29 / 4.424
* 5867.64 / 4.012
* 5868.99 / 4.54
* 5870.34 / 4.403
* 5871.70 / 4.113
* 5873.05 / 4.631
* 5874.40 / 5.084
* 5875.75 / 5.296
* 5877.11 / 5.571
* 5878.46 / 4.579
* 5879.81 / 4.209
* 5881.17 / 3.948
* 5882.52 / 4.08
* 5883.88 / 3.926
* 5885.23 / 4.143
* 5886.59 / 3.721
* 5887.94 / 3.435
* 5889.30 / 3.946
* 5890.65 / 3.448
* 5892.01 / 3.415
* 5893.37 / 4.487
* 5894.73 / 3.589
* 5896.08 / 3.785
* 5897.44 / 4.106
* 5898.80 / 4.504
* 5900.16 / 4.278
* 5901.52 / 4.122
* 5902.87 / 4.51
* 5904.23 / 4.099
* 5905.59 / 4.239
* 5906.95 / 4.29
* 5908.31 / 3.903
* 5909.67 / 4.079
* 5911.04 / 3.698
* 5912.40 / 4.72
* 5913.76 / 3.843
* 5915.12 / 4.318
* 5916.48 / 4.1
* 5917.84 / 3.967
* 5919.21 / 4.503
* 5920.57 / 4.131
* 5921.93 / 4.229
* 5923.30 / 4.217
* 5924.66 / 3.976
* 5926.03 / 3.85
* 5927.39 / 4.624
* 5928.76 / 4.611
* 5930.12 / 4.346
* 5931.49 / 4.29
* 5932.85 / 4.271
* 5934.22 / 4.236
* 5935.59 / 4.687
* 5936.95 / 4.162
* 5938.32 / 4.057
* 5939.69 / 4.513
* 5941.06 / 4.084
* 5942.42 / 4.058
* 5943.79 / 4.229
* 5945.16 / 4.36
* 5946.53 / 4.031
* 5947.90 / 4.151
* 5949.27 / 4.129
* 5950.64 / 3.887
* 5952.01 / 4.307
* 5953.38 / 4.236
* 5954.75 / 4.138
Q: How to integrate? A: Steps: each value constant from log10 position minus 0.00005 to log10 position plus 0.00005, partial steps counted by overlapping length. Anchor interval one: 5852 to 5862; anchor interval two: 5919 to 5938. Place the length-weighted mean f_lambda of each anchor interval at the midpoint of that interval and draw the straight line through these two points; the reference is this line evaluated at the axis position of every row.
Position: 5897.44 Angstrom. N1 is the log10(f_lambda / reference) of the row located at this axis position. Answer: -0.01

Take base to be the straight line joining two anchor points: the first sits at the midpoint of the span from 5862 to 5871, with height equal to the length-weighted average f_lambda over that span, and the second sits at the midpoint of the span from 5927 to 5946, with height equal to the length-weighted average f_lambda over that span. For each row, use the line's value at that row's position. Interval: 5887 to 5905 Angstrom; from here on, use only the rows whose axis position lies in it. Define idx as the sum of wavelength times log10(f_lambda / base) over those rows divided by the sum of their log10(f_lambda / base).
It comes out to 5892.0 Angstrom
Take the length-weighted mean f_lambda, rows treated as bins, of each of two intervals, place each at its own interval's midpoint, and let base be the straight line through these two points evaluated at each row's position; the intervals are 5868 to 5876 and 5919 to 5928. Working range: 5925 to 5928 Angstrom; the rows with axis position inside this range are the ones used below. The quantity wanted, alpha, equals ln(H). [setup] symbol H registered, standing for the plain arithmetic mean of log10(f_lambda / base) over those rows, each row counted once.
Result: -5.41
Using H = 0.004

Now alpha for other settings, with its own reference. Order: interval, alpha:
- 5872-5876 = -3.33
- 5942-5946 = -3.99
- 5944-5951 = -4.49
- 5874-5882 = -4.13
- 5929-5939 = -4.02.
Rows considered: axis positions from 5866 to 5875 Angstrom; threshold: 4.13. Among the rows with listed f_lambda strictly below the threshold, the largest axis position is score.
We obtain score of 5871.70 Angstrom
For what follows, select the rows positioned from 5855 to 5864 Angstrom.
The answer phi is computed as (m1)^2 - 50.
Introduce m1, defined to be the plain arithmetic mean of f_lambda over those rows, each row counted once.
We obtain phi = -33.3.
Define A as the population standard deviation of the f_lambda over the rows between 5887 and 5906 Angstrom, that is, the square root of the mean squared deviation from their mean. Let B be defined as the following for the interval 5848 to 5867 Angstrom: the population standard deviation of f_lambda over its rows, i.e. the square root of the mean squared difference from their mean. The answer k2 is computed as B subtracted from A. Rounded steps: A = 0.39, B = 0.23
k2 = 0.2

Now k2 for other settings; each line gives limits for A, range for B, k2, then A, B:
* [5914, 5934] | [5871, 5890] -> -0.4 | 0.22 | 0.60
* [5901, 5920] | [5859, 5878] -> -0.2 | 0.27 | 0.46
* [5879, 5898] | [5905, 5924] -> 0.1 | 0.31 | 0.26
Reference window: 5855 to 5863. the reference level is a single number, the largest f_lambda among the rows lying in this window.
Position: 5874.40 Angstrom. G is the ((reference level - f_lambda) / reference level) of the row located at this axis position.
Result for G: -0.14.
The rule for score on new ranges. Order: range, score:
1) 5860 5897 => 5896.08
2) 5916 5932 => 5926.03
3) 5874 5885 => 5883.88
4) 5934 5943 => 5942.42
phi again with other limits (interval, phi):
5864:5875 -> -30.1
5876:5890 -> -32.7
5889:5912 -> -33.8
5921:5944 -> -31.8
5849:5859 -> -32.9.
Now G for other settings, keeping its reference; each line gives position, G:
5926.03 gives 0.14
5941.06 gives 0.08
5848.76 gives 0.04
